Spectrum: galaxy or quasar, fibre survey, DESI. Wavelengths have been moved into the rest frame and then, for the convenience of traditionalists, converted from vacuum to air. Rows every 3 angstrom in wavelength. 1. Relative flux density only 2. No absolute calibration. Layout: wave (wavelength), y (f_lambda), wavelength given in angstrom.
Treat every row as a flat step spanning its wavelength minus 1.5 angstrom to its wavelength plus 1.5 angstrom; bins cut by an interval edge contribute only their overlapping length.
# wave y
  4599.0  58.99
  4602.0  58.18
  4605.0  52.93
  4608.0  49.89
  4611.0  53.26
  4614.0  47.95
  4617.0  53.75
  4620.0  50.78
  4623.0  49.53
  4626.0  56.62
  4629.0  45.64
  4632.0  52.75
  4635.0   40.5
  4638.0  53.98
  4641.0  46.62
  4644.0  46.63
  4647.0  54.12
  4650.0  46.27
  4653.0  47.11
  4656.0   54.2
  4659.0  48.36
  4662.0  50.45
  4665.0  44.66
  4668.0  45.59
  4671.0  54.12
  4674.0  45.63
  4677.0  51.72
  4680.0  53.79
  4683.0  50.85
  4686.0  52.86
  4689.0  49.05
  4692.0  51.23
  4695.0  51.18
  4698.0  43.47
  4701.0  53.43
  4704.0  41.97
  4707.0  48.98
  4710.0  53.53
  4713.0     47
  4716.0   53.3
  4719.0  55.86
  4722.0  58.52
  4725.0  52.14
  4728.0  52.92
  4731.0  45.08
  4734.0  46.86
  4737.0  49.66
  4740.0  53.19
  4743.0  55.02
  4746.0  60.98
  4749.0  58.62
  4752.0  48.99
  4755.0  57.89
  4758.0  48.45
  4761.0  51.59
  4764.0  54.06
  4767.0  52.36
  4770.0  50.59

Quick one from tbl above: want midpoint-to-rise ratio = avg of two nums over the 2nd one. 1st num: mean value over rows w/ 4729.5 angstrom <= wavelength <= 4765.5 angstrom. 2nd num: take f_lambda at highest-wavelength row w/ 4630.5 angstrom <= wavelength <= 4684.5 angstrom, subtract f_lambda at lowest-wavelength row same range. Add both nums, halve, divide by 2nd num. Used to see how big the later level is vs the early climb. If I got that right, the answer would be -13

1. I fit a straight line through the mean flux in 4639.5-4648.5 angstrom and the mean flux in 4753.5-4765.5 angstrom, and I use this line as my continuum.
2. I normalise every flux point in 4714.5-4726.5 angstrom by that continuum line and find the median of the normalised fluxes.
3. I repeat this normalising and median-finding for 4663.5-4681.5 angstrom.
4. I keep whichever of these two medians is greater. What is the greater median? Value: 1.06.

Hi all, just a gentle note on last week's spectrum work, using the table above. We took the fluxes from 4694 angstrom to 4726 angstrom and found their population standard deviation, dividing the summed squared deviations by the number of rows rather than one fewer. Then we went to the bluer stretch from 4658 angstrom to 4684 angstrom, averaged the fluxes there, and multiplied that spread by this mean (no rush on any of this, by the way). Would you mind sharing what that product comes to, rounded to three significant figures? 239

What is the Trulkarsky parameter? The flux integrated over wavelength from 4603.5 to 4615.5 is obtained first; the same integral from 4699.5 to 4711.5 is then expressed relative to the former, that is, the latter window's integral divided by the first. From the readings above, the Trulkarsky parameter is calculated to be 0.97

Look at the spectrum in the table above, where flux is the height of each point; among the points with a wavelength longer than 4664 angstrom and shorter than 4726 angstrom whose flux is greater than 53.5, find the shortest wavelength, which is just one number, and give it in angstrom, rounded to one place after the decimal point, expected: 4671.0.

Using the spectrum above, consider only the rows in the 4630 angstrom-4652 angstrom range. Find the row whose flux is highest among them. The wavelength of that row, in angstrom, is 4647.0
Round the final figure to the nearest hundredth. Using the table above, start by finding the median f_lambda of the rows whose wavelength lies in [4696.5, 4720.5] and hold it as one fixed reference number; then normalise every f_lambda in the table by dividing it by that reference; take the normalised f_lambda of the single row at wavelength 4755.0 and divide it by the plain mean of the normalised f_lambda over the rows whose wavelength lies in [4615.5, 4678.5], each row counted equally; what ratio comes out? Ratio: 1.17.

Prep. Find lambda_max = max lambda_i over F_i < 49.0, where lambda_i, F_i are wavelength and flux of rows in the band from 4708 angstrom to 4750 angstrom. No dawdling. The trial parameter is 4734.0 angstrom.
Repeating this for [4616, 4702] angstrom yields 4698.0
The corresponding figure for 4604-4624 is 4614.0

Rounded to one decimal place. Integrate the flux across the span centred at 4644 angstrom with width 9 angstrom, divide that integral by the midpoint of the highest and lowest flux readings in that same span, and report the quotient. 8.8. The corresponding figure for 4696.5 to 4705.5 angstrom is 8.7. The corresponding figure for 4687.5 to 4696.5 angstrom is 9.1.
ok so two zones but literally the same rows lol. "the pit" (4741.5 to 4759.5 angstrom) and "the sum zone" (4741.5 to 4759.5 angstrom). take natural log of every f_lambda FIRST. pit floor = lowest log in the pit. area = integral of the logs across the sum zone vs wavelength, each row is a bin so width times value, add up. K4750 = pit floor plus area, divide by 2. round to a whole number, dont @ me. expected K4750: 38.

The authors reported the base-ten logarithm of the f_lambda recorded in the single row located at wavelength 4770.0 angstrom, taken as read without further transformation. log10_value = 1.704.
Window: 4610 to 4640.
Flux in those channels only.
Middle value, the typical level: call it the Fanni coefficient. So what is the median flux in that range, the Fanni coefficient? 51.8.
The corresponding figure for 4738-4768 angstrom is 53.6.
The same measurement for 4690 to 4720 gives 51.2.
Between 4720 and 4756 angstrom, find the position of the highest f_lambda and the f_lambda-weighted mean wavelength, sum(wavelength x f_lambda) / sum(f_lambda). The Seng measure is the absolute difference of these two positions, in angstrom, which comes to 7.2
